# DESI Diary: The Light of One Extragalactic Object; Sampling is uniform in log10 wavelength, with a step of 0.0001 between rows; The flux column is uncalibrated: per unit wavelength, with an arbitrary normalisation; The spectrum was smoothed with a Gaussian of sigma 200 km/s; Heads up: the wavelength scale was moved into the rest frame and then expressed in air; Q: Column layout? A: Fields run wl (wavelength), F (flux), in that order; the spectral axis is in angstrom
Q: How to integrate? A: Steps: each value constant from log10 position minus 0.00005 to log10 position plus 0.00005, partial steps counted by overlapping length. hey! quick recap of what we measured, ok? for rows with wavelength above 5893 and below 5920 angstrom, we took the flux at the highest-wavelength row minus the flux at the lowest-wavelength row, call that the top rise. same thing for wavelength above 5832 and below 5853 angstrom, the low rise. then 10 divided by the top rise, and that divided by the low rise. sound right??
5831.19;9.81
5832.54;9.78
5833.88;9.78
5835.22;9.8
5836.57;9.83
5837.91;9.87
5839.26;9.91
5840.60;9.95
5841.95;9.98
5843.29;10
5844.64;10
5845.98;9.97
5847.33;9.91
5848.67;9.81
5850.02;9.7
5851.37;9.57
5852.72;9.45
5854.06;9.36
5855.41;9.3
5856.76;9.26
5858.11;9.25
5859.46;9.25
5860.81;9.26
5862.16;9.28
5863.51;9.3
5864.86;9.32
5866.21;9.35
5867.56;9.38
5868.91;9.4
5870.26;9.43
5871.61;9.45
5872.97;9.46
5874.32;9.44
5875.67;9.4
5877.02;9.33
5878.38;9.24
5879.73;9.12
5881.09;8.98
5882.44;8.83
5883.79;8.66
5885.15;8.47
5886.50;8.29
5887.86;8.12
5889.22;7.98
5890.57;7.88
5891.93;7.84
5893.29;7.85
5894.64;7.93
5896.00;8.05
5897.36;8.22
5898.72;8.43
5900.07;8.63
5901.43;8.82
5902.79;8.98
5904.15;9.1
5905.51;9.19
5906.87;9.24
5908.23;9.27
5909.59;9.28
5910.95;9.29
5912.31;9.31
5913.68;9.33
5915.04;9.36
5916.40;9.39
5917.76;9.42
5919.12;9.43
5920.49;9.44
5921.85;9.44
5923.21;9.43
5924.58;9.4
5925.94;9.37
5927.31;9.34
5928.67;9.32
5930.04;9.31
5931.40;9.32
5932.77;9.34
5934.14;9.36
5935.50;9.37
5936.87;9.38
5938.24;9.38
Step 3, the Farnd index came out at -19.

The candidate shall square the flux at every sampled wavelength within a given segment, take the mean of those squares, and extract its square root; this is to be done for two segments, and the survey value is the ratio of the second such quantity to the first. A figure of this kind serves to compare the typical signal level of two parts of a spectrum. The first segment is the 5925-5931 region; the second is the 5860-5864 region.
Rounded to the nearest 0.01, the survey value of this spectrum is 0.99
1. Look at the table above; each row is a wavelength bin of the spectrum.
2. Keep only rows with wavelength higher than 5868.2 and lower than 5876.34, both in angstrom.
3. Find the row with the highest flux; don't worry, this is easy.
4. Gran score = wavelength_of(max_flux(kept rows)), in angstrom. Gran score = 5872.97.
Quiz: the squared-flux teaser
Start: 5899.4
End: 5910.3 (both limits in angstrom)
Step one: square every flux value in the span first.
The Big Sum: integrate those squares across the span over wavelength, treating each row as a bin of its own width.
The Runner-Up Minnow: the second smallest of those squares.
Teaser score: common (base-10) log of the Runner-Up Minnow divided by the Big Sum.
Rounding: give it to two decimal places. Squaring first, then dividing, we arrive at -1.06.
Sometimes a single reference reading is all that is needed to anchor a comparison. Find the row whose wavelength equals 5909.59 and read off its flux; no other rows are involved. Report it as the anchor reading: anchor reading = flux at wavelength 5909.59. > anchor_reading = 9.28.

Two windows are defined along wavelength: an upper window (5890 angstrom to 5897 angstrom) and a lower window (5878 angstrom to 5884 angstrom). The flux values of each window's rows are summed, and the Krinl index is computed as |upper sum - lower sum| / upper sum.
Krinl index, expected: 0.13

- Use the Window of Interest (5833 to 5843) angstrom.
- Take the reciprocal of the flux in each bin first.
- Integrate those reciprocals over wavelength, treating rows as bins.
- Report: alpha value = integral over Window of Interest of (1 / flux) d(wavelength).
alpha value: 1.0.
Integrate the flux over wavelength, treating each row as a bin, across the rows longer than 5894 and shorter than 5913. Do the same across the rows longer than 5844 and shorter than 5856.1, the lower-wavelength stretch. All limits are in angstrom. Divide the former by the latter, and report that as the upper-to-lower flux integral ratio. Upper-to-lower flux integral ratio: 1.43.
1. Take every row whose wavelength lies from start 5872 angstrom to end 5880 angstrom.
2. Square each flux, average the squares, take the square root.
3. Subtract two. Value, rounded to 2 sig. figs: 7.3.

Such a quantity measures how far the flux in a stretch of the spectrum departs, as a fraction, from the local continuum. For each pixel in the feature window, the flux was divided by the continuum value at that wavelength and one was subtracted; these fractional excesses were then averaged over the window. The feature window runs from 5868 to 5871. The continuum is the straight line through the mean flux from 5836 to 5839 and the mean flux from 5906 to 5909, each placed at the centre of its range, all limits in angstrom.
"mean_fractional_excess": -0.017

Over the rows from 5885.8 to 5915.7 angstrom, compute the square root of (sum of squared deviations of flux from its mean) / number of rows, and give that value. 0.58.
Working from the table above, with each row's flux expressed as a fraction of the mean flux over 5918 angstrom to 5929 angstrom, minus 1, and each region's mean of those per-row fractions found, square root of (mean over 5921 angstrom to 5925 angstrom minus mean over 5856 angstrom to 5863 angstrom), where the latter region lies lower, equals 0.13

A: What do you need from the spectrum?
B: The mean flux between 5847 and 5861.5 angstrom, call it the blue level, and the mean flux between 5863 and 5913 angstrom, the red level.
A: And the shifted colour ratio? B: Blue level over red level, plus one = 2.07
